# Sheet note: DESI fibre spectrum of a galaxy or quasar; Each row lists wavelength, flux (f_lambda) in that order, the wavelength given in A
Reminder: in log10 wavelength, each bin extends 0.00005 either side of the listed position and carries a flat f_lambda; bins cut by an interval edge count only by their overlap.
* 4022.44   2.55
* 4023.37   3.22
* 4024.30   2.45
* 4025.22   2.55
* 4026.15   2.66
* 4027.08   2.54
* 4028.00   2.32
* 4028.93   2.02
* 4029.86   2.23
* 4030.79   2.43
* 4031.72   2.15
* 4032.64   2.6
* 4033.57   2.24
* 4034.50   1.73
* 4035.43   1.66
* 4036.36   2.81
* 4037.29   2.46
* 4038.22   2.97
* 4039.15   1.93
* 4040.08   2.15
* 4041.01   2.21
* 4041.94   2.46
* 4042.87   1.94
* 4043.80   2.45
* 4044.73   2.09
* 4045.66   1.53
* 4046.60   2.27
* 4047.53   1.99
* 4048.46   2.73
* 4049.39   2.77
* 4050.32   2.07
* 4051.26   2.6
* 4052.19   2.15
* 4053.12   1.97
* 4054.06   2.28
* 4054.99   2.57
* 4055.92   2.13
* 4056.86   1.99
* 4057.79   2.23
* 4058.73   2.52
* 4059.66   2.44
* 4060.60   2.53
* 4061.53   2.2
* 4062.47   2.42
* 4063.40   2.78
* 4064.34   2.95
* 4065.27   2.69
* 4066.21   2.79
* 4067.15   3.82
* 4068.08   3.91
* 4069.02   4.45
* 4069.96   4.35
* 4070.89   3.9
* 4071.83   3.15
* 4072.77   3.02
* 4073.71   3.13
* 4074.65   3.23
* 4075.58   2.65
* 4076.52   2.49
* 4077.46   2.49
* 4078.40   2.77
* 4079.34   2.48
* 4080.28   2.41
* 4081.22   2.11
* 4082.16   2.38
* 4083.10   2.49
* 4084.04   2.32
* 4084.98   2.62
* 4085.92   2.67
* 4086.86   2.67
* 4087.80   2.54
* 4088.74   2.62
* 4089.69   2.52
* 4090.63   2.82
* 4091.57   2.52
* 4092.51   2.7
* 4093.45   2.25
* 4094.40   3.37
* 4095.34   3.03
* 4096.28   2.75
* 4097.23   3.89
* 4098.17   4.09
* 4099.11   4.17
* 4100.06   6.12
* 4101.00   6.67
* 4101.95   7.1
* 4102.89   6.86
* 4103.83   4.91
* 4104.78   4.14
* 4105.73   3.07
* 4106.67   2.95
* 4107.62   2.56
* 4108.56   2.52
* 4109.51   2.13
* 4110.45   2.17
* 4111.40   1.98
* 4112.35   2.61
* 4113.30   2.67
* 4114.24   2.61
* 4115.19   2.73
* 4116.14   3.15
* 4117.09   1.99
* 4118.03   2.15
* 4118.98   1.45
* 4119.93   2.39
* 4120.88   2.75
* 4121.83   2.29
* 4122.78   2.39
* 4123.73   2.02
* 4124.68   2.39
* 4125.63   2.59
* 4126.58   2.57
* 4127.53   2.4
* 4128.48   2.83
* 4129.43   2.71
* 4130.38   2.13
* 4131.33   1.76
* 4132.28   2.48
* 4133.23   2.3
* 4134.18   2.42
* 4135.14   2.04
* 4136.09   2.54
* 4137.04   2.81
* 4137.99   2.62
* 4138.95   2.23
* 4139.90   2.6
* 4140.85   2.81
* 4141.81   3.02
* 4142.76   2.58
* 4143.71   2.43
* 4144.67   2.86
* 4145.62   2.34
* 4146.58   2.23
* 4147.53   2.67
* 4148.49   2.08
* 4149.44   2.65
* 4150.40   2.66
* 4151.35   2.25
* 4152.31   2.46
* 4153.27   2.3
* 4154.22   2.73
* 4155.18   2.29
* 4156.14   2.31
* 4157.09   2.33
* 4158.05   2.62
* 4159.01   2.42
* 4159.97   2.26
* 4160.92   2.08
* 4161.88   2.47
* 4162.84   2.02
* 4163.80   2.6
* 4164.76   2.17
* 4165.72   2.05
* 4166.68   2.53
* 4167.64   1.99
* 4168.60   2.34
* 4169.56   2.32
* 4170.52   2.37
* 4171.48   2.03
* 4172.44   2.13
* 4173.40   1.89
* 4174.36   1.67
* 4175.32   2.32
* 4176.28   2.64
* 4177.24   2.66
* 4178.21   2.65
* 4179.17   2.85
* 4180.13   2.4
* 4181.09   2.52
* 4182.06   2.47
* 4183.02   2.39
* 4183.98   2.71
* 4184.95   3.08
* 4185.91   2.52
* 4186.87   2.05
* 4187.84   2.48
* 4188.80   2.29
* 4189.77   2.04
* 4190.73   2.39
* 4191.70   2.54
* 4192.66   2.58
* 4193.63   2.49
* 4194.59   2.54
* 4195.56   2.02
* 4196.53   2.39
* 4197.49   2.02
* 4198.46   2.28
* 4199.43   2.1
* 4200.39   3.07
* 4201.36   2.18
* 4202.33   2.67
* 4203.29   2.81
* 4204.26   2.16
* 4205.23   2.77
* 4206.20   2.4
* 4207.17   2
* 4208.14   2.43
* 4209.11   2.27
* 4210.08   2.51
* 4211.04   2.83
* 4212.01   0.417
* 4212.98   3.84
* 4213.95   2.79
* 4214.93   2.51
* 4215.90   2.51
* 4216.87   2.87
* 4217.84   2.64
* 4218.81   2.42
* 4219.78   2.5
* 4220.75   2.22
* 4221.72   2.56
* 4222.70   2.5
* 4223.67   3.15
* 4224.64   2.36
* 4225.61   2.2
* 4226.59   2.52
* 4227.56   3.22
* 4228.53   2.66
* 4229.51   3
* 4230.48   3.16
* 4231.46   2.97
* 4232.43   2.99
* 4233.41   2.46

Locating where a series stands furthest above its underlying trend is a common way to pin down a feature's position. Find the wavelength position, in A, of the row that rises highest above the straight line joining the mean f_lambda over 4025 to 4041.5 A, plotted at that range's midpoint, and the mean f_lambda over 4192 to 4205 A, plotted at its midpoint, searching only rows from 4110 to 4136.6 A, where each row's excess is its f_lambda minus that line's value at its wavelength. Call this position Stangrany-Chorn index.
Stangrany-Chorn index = 4116.14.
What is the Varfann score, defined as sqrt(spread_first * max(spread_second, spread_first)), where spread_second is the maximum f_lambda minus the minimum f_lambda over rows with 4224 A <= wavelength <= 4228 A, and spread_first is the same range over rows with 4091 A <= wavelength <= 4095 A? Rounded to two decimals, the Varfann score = 1.12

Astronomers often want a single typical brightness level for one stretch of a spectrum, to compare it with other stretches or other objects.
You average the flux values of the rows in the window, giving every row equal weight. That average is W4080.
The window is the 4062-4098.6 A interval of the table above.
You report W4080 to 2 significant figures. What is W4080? 2.9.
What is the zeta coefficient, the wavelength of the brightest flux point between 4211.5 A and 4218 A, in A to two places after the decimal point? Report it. 4212.98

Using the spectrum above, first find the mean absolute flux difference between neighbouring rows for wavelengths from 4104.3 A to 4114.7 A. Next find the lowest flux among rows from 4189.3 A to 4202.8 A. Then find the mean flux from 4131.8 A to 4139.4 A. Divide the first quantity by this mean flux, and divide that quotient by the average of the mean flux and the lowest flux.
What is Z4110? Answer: 0.055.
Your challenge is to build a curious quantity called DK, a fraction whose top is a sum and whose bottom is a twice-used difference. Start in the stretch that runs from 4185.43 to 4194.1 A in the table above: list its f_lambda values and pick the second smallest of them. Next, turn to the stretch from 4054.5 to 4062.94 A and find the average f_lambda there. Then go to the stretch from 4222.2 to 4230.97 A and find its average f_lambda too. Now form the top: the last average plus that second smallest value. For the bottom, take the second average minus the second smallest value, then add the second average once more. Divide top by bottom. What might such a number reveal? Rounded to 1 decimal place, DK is 1.8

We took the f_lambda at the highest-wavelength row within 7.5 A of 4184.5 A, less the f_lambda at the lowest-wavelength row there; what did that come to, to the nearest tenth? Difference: -0.1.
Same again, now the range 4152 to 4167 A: 0.1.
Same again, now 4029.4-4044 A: 0.2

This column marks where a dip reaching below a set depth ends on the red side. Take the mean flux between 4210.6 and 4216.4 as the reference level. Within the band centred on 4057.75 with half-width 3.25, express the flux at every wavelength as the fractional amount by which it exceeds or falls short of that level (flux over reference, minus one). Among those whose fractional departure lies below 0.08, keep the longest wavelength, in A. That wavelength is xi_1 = 4060.60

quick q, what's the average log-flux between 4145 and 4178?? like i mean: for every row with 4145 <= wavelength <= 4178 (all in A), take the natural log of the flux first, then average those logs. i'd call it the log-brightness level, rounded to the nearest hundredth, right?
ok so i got 0.84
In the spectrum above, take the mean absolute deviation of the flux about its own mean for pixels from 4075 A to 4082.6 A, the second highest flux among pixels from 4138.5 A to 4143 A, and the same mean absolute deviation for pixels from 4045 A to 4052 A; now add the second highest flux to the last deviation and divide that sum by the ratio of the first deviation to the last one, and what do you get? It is 9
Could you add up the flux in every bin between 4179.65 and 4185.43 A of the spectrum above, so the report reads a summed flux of 15.6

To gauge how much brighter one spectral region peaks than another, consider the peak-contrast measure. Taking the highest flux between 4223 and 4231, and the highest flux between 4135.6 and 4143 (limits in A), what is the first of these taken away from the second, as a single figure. -0.2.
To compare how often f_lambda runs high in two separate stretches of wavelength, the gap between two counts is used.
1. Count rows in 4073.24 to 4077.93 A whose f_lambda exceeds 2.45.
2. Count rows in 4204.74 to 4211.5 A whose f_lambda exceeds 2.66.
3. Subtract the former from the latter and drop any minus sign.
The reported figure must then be 3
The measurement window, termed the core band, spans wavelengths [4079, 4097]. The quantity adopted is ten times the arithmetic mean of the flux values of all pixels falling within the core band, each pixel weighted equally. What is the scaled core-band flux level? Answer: 26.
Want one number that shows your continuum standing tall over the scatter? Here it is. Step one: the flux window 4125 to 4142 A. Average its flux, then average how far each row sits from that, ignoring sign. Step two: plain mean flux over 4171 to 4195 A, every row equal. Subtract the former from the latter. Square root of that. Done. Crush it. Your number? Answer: 1.47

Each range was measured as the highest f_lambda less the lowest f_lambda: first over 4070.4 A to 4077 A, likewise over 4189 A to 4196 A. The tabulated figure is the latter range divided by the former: 0.40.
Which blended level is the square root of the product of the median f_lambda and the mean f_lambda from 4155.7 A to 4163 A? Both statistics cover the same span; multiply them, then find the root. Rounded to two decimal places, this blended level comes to 2.32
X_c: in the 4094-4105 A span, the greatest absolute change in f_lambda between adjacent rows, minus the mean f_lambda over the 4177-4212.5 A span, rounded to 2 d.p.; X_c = -0.45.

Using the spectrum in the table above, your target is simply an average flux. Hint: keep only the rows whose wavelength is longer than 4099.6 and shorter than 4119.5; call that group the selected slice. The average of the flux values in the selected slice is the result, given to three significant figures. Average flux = 3.45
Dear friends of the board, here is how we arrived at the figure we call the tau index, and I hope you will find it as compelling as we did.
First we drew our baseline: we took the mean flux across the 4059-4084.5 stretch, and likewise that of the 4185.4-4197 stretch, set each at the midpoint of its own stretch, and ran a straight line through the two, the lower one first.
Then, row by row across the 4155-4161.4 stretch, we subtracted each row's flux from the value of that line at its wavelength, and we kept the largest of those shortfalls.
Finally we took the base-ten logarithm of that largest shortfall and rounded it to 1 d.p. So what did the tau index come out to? -0.4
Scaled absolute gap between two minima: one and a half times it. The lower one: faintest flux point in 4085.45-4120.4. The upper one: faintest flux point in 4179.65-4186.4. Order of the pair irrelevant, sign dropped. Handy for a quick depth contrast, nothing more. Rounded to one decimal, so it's 1.4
